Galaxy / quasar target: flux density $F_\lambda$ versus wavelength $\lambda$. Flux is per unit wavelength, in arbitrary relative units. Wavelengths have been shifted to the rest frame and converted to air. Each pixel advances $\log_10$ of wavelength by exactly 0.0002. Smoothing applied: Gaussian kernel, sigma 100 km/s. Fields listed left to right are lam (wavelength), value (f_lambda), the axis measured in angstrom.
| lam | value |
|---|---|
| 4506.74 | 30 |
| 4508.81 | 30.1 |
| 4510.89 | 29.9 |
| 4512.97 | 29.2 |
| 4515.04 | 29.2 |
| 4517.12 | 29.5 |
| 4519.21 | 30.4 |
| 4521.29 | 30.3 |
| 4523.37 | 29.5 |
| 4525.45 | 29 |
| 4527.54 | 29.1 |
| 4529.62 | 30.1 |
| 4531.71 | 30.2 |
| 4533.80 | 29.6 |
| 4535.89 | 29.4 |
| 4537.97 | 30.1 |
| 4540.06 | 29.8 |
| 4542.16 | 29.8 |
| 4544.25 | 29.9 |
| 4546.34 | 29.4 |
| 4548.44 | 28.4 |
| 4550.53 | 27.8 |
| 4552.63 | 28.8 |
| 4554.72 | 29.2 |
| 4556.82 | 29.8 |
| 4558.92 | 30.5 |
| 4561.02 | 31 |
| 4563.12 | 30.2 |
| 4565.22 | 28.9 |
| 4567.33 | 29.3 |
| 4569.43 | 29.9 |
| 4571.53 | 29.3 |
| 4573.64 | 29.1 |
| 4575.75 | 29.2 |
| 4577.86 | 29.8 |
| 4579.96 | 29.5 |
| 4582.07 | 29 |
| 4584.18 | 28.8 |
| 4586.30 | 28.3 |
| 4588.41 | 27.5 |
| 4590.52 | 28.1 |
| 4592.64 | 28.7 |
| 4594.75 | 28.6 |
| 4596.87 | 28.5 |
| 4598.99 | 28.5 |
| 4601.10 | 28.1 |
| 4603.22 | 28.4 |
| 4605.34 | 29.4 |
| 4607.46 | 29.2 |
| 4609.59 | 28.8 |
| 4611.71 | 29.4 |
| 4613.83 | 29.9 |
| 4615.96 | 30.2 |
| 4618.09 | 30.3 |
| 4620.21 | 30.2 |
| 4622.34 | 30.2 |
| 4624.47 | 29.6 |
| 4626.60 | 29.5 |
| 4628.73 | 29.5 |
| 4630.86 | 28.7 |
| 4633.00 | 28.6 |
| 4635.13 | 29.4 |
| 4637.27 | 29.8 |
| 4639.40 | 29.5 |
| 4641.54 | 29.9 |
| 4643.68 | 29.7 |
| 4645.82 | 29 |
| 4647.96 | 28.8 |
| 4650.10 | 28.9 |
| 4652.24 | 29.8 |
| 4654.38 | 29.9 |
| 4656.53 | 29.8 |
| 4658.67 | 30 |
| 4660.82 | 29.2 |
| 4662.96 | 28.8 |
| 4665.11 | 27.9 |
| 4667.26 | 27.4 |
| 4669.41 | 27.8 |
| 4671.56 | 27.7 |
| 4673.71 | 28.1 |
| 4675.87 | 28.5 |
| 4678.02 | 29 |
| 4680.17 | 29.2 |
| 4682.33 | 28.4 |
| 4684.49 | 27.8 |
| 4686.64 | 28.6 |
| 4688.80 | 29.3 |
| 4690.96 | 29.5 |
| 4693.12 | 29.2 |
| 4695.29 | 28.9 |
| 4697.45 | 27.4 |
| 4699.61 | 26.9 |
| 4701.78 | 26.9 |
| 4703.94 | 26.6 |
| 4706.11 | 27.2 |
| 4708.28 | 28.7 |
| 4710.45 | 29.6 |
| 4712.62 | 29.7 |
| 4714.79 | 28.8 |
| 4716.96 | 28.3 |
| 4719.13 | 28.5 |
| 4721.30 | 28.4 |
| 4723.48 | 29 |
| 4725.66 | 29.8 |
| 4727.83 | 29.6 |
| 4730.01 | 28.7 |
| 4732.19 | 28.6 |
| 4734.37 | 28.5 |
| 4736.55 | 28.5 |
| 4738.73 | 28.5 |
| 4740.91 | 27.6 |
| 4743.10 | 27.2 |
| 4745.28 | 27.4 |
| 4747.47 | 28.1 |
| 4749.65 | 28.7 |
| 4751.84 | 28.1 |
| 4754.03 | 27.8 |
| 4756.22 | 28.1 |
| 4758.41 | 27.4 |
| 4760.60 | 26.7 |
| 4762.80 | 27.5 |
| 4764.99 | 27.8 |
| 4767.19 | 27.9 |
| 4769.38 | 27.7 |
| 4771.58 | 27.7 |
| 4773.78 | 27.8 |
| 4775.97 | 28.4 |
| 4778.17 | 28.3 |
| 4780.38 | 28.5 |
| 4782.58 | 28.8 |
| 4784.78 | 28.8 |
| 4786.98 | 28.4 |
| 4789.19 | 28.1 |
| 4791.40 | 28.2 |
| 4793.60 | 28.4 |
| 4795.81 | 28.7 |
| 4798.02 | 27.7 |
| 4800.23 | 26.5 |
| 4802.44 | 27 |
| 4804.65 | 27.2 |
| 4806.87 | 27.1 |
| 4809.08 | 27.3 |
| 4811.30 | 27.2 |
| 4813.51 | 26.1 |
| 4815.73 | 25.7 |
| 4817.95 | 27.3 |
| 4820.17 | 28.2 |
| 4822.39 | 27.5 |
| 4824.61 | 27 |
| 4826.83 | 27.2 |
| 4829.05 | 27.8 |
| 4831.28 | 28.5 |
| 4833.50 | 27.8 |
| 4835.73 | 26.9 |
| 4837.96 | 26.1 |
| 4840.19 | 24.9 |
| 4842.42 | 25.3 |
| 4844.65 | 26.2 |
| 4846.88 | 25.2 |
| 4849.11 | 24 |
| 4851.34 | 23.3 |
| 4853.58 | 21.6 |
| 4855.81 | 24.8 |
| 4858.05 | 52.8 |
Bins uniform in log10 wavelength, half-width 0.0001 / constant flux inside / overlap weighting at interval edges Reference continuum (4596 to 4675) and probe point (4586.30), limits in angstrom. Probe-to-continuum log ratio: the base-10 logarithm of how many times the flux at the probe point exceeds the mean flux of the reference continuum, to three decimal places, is -0.013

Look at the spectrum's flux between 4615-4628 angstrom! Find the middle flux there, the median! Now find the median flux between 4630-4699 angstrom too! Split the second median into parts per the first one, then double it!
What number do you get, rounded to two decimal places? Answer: 1.92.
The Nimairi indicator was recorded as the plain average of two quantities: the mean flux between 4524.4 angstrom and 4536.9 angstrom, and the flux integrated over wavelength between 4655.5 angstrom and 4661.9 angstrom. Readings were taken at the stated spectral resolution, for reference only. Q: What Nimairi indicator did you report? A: 110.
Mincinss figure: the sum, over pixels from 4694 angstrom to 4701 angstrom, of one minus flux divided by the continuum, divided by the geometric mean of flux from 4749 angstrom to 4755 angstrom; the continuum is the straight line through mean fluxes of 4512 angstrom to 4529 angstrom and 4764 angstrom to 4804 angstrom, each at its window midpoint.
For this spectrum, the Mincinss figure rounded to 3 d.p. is 0.003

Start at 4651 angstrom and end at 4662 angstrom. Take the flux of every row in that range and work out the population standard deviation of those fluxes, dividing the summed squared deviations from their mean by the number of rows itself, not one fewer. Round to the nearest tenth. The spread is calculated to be 0.3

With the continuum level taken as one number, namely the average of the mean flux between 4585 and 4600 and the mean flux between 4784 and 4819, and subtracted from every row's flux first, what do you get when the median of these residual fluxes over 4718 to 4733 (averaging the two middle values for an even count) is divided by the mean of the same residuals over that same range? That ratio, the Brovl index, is 0.77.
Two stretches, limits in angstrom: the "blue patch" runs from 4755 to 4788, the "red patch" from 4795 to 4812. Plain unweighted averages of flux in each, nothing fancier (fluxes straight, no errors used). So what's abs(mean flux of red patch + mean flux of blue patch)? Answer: 55.3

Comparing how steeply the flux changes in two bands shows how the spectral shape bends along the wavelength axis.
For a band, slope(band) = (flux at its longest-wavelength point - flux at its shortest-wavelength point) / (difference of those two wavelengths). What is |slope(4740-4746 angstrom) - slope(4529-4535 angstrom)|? 0.07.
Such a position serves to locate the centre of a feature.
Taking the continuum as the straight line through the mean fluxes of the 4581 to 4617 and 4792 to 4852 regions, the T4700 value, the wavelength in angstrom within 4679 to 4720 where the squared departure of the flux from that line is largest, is 4712.62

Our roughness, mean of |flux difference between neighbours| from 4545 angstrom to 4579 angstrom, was 0.63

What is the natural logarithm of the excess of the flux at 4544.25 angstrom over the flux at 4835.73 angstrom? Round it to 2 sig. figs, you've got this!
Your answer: 1.1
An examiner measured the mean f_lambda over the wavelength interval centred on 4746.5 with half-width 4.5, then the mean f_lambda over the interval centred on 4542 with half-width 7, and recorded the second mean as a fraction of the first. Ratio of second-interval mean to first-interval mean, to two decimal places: 1.06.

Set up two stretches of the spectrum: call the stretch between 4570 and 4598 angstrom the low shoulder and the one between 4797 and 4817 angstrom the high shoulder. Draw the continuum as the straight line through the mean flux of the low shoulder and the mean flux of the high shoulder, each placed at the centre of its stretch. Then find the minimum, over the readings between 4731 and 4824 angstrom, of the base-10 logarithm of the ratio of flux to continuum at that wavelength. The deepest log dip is -0.018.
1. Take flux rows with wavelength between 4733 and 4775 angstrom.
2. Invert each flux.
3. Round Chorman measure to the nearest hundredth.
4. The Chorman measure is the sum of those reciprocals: 0.68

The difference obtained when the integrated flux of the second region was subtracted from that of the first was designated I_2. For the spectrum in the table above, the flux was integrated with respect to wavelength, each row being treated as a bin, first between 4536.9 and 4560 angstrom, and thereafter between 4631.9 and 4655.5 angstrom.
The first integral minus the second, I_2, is -14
